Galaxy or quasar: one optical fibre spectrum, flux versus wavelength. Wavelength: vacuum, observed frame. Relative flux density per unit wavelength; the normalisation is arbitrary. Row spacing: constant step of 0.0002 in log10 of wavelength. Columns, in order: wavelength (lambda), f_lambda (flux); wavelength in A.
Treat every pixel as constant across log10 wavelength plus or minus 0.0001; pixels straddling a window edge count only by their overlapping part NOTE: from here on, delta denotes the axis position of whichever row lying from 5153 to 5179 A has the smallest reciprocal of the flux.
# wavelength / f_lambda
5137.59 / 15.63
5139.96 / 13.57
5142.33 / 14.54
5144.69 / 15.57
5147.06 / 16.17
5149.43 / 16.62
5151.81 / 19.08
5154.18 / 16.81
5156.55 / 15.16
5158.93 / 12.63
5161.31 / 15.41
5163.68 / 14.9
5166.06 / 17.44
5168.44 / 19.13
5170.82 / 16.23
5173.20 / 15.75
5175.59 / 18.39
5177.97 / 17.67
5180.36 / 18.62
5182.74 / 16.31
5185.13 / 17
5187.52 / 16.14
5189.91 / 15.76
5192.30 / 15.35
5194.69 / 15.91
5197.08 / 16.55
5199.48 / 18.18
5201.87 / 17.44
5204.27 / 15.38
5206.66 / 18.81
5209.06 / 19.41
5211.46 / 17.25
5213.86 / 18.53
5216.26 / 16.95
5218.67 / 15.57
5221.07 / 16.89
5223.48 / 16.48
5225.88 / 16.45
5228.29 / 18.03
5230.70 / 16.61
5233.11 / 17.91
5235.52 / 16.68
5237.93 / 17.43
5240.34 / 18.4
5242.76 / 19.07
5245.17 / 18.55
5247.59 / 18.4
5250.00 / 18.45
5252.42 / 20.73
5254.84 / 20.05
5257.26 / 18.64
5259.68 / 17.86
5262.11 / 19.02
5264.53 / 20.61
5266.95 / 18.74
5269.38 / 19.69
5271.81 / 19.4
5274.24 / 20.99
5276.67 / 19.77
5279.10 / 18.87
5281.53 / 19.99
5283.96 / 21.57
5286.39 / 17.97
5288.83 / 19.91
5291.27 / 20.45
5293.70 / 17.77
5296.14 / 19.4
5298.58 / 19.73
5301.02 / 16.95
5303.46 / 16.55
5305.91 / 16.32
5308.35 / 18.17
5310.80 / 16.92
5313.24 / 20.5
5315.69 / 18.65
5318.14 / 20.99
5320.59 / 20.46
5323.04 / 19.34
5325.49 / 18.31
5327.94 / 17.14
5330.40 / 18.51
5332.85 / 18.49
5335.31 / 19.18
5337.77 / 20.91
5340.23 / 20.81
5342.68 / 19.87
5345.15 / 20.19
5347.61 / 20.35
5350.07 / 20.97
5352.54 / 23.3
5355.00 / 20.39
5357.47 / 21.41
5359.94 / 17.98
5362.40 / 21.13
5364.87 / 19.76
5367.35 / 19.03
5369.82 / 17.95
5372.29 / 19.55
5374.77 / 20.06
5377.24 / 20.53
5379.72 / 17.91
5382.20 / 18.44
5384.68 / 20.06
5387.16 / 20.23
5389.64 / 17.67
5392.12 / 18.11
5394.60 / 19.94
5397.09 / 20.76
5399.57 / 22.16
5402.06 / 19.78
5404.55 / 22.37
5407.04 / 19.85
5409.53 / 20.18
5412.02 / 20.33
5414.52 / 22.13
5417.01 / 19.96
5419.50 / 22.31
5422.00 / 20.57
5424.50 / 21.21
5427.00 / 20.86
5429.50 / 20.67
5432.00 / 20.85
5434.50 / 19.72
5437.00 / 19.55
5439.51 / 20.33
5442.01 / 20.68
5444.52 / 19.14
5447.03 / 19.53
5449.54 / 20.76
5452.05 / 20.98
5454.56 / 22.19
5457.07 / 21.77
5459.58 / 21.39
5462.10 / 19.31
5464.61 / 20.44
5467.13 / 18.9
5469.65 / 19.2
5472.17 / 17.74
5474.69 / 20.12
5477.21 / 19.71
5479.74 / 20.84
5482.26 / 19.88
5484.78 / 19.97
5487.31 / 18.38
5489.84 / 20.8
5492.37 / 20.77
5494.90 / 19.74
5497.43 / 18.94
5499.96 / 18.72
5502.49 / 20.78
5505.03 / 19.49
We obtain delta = 5168.44 A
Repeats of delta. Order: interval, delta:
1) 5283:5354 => 5352.54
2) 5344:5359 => 5352.54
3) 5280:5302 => 5283.96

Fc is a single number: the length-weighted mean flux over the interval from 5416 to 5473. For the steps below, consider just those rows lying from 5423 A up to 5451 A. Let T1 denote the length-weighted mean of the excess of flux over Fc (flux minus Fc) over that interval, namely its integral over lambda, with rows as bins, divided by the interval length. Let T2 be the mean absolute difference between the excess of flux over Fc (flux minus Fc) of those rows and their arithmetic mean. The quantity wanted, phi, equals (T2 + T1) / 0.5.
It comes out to 1.1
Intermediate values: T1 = -0.06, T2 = 0.59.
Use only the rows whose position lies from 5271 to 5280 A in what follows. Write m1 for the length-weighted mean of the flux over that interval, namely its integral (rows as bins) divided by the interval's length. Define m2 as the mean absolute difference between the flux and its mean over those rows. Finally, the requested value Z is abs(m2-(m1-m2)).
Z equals 18.6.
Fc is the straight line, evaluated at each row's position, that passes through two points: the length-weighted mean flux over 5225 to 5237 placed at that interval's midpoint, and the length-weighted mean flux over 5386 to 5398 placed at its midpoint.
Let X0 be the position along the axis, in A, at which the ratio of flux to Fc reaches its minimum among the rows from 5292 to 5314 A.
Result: 5305.91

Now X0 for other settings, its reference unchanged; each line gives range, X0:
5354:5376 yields 5369.82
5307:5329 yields 5310.80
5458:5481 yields 5472.17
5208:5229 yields 5218.67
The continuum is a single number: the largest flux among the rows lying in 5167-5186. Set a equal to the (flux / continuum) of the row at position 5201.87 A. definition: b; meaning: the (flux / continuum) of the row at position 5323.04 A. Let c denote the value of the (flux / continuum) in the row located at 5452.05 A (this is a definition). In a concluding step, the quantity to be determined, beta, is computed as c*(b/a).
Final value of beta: 1.22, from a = 0.91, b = 1.01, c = 1.097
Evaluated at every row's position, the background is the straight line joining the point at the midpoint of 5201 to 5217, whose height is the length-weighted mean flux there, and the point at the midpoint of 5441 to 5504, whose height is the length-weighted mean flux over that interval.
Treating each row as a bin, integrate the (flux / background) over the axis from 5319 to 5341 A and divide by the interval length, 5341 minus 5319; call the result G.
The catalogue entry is 1.02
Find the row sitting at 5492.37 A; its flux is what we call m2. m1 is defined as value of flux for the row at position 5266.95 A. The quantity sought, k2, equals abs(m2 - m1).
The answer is 2.0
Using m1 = 18.74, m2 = 20.77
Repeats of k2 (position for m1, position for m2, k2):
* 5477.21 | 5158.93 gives 7.1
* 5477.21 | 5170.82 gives 3.5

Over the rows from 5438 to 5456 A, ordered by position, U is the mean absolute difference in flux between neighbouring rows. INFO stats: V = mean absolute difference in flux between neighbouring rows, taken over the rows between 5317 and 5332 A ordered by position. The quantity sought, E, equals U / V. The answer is 0.79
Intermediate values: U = 0.82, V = 1.04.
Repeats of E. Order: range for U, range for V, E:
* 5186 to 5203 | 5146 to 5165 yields 0.40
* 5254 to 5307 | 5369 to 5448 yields 1.16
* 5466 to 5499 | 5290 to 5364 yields 0.73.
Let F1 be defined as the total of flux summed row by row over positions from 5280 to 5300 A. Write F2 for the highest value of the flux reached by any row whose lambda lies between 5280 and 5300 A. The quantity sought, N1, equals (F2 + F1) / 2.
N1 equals 89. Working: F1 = 157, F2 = 21.57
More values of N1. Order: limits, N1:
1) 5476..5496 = 90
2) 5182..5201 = 75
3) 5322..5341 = 87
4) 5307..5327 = 87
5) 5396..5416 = 95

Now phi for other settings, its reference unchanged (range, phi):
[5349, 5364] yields 3.2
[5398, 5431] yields 2.8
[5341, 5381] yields 1.3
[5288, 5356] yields 0.5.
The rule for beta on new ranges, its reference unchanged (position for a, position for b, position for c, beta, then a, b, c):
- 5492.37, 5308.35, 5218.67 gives 0.71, 1.09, 0.95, 0.814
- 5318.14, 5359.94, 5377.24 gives 0.92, 1.10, 0.94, 1.073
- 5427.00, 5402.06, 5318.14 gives 1.04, 1.09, 1.03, 1.097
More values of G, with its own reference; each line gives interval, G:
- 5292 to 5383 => 1.02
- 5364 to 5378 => 1.02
